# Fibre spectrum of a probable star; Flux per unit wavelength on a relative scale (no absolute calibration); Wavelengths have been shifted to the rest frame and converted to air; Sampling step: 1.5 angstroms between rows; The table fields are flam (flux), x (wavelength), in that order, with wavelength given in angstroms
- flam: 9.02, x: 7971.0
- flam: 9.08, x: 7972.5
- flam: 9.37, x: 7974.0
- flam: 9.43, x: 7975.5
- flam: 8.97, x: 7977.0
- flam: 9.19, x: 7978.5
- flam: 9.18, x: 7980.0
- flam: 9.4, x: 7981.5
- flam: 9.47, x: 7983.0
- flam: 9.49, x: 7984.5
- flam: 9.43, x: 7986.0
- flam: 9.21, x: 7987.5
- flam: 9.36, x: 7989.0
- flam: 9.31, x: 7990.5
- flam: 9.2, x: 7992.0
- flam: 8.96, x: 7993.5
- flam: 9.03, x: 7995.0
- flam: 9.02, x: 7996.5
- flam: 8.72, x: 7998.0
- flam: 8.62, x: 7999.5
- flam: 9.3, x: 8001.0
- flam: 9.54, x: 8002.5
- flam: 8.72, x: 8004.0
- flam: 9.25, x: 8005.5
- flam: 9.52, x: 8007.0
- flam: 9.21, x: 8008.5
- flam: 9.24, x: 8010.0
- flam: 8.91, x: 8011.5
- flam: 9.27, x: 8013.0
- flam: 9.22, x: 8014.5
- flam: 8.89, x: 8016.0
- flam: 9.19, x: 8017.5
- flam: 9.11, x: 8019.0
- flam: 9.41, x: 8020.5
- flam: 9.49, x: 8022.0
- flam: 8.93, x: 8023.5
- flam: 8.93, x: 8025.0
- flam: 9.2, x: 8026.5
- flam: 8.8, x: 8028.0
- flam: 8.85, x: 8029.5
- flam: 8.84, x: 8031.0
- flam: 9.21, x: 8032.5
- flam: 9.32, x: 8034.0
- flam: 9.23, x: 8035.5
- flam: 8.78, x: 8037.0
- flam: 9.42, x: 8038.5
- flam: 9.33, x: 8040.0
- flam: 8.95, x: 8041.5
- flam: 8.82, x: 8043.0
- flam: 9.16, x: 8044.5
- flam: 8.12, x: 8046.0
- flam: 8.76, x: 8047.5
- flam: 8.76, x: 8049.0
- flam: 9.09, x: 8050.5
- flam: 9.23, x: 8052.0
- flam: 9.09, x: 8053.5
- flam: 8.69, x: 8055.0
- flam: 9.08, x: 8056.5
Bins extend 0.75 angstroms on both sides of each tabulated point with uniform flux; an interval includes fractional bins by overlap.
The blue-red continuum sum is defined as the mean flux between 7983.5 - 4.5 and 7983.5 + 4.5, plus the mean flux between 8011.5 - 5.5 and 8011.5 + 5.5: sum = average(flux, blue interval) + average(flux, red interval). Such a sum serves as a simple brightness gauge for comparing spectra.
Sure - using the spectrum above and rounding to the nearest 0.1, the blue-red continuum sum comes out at 18.5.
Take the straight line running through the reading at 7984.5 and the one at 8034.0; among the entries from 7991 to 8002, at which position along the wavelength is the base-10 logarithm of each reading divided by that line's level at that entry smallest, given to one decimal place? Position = 7999.5 angstroms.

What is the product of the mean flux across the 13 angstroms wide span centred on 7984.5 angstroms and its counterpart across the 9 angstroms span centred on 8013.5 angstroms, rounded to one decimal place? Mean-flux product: 85.2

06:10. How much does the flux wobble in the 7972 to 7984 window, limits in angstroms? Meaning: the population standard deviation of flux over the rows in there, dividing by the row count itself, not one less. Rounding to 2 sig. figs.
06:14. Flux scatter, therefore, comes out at 0.17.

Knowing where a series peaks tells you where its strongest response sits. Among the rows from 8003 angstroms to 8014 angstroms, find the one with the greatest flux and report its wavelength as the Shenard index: 8007.0 angstroms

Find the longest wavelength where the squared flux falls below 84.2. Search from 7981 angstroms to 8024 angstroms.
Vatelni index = 8023.5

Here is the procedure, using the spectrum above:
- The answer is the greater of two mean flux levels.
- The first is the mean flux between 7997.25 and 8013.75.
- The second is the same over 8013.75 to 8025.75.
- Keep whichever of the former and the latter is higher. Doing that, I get 9.15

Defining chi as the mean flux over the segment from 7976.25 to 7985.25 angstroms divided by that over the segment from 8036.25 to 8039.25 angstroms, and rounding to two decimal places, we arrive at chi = 1.02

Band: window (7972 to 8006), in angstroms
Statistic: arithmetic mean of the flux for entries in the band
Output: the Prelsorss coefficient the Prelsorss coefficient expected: 9.2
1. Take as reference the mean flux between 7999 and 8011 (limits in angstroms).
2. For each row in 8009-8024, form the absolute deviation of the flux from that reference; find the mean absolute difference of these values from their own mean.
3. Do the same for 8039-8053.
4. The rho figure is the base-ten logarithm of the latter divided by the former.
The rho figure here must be 0.32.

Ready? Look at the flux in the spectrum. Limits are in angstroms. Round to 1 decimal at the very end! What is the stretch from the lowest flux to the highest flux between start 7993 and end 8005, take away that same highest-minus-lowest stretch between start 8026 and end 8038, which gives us 0.4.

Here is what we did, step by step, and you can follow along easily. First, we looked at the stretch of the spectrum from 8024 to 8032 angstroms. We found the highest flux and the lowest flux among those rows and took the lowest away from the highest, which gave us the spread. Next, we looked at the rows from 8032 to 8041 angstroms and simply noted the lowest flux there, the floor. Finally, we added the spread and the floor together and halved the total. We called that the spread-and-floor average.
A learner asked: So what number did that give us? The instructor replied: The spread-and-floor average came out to 4.59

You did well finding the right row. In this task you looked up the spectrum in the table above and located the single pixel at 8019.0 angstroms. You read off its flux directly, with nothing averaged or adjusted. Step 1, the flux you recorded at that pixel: 9.11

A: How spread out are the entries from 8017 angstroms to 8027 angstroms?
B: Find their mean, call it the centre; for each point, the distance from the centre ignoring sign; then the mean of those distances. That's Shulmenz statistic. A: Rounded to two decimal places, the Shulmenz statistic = 0.16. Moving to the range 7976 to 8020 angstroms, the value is 0.19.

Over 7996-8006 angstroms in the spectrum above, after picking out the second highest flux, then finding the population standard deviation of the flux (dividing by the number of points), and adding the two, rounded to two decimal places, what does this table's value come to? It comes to 9.63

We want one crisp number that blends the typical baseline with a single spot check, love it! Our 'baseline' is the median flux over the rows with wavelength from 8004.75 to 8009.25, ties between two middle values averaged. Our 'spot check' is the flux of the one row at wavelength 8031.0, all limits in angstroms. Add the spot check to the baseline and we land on 18.1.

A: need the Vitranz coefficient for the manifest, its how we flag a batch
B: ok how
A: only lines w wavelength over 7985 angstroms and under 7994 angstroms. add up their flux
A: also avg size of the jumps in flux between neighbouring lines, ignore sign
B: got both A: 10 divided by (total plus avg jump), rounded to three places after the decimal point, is 0.180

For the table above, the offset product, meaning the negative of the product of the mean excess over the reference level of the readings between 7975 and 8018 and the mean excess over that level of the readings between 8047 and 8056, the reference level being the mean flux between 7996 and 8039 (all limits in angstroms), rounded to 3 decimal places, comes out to 0.012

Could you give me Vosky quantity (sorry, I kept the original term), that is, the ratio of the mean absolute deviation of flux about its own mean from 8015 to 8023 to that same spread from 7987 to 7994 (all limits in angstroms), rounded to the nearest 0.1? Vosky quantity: 1.8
